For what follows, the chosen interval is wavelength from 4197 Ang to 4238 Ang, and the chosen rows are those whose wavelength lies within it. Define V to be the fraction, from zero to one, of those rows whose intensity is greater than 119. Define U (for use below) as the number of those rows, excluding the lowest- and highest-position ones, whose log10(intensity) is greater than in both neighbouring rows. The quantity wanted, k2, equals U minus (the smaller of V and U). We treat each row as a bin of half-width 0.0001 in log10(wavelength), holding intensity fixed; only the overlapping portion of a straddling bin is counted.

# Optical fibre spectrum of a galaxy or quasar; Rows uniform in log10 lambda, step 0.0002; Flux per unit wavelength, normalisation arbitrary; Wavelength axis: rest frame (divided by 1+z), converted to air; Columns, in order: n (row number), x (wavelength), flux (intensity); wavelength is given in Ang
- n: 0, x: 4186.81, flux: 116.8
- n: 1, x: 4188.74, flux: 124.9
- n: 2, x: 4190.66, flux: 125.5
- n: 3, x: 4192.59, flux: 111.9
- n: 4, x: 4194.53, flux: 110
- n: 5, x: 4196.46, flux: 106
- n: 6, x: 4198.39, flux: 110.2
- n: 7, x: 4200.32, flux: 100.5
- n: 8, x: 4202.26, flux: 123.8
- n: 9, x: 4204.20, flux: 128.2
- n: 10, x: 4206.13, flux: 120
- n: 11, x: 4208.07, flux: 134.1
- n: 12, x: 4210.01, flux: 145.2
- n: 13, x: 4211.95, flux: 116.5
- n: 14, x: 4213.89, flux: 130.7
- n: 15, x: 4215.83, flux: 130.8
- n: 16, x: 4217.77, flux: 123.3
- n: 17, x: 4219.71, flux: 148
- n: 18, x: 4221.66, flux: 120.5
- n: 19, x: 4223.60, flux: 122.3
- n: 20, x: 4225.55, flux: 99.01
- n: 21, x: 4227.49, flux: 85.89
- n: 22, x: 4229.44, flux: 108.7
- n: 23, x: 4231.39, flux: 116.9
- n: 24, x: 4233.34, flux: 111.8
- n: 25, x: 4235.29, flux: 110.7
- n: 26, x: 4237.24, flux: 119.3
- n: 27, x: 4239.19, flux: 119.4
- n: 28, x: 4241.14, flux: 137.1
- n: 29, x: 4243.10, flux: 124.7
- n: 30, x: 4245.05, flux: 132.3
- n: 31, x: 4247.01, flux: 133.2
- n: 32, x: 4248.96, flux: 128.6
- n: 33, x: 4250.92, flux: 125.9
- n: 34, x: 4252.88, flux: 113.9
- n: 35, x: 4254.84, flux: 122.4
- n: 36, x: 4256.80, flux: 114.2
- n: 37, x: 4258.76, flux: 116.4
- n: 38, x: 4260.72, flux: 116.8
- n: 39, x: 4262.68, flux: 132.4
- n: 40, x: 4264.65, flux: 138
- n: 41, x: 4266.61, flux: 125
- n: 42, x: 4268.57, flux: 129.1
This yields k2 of 5.4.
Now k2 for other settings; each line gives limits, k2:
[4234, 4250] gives 1.1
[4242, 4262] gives 1.4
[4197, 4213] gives 1.4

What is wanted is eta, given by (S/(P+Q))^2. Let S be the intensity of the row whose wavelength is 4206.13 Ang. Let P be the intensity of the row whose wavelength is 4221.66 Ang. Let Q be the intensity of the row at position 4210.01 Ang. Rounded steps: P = 120.5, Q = 145.2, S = 120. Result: 0.204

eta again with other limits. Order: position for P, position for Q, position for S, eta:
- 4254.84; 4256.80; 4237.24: 0.254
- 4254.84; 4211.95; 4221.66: 0.254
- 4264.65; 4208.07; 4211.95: 0.183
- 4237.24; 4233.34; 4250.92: 0.297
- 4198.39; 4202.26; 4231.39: 0.250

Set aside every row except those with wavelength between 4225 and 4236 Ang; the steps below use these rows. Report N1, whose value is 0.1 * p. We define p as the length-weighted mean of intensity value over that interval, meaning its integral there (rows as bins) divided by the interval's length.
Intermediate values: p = 106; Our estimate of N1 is 10.6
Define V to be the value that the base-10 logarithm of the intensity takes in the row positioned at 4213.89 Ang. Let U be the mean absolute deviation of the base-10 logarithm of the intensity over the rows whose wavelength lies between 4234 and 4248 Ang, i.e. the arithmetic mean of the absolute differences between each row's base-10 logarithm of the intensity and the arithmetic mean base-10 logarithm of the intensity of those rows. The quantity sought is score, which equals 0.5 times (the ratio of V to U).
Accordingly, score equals 40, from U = 0.027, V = 2.12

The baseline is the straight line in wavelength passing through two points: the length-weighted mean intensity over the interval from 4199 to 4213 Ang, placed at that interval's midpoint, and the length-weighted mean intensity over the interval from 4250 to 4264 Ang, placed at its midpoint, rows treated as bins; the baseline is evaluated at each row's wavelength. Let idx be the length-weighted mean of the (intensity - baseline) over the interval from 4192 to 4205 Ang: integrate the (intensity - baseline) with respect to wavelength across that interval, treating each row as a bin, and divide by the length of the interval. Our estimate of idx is -11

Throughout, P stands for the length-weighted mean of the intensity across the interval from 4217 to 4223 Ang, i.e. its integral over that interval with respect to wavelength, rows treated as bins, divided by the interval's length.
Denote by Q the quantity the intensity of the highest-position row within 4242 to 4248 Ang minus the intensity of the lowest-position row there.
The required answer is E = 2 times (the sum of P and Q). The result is 278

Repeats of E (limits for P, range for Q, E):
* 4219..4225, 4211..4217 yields 283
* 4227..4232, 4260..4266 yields 251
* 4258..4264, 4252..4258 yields 246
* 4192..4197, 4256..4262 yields 224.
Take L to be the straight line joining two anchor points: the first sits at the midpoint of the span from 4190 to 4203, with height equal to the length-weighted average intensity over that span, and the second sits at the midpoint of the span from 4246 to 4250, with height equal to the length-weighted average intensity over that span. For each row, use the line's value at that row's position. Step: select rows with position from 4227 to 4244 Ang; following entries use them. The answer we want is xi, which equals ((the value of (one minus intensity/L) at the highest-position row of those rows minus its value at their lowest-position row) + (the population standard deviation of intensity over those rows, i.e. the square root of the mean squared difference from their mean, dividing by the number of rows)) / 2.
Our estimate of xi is 6.4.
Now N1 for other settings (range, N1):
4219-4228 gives 11.6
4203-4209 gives 12.7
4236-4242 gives 12.5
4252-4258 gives 11.7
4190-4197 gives 11.3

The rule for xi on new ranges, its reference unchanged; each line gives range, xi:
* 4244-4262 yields 3.7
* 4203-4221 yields 4.9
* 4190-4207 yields 4.6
